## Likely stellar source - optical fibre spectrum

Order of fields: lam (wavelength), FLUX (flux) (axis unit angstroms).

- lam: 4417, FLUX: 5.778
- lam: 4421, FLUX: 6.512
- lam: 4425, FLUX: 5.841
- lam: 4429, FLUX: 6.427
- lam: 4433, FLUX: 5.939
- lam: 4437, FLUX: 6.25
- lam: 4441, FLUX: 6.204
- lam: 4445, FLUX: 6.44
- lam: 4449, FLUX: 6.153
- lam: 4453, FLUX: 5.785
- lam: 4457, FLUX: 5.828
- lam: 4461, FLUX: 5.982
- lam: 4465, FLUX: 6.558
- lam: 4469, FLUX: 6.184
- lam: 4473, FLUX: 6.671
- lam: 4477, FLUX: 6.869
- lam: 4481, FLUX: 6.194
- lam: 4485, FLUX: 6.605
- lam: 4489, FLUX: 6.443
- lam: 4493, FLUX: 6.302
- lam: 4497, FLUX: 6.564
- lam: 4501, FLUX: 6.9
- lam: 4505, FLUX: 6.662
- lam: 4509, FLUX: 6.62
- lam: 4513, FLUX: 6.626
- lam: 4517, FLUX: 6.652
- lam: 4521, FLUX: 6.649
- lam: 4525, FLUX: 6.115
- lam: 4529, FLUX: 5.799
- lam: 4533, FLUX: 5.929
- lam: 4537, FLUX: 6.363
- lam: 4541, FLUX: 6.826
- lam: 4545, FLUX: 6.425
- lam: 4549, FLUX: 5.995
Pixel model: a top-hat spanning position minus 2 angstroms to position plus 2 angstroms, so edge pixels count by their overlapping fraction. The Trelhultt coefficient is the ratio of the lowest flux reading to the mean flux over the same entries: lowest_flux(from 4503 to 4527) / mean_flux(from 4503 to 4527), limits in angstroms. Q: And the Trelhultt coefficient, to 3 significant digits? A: 0.933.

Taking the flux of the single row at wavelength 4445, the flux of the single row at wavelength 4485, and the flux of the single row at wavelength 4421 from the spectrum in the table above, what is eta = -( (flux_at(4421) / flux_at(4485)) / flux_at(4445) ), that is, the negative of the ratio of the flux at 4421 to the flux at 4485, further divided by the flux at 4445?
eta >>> -0.153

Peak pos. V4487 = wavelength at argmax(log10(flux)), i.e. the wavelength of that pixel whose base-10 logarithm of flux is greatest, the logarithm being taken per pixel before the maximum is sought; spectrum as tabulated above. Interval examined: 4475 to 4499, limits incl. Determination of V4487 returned 4477 angstroms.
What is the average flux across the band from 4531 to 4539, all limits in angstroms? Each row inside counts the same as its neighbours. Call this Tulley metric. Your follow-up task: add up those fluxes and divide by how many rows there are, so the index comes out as 6.15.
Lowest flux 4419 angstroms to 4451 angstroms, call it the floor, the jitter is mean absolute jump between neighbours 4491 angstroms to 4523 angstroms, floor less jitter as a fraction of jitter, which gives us 44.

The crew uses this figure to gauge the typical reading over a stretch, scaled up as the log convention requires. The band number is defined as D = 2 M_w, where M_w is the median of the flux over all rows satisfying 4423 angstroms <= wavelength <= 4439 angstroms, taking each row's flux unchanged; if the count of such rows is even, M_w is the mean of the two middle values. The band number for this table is 12.2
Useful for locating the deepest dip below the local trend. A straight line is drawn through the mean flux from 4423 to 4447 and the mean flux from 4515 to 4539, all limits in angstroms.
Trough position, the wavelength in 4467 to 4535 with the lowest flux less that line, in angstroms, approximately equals 4529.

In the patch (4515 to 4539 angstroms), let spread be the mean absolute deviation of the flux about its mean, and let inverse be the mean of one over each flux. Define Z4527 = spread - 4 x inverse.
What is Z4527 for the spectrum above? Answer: -0.34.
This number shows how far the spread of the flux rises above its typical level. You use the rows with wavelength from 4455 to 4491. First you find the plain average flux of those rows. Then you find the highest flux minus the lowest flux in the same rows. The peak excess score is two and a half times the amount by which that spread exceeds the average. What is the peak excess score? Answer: -13.3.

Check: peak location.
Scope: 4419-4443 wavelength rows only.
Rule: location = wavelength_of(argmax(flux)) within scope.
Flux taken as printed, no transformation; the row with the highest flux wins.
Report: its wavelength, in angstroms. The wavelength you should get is 4421 angstroms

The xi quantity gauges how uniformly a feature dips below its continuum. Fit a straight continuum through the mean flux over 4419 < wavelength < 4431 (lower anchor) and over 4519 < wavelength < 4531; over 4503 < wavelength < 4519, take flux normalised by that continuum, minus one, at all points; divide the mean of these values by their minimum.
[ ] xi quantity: 1.1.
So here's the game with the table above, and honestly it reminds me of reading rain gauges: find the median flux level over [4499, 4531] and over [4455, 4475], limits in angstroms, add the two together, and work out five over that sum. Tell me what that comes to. 0.390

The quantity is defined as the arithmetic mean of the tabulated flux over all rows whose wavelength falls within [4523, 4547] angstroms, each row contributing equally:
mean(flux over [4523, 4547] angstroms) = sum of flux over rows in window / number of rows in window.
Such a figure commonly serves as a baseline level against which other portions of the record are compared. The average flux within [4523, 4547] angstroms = 6.2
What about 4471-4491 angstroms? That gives 6.6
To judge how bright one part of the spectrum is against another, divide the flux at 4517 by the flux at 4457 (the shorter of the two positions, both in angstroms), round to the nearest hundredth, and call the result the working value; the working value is 1.14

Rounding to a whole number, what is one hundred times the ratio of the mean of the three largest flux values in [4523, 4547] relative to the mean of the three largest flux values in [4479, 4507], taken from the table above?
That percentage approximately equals 97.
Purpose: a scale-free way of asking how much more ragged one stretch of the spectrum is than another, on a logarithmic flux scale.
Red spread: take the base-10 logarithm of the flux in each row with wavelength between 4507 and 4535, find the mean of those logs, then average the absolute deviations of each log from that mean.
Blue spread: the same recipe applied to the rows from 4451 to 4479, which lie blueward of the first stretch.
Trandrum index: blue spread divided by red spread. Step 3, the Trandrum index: 1.1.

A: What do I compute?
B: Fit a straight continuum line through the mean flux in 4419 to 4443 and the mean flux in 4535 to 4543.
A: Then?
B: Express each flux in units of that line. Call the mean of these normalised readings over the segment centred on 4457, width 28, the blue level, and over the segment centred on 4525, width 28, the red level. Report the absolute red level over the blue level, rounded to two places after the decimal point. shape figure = 0.99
